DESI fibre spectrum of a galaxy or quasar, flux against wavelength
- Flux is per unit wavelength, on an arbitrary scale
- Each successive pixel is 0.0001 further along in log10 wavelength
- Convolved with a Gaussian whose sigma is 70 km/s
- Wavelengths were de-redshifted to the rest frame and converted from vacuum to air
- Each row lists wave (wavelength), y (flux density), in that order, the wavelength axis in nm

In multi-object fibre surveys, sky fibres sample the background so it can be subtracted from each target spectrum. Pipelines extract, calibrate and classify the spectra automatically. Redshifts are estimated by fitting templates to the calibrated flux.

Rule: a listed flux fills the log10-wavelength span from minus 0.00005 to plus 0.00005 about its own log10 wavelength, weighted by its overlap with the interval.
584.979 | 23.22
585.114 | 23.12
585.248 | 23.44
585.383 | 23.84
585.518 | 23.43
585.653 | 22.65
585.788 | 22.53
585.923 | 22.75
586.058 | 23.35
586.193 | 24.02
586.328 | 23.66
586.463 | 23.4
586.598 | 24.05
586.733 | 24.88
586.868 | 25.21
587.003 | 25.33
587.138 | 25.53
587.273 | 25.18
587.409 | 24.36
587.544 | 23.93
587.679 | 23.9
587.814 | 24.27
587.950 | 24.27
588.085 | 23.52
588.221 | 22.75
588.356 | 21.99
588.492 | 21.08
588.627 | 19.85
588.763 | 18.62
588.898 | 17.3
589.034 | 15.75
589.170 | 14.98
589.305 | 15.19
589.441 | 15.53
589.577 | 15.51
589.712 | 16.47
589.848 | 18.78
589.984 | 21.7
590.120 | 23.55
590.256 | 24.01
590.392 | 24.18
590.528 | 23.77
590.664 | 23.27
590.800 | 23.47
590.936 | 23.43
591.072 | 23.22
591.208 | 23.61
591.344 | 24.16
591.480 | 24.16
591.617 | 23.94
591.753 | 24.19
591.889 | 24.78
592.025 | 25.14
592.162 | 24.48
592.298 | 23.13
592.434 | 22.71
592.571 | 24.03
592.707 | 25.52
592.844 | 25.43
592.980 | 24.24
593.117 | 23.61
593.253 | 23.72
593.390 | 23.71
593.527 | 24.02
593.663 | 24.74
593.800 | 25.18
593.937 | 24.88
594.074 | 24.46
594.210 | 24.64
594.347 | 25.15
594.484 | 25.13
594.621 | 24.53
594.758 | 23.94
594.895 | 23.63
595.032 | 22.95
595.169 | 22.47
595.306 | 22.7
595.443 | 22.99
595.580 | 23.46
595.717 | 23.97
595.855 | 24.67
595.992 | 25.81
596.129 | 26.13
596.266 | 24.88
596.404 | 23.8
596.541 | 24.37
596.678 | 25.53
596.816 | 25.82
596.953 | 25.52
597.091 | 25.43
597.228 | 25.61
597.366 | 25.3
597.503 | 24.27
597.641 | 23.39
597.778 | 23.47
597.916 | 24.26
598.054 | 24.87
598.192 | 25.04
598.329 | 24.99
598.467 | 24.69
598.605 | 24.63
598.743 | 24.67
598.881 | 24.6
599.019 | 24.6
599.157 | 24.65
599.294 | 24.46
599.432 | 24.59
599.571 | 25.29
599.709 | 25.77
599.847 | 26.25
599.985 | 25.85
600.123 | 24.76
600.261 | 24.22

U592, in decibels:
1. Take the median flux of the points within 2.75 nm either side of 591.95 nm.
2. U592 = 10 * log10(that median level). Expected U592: 13.80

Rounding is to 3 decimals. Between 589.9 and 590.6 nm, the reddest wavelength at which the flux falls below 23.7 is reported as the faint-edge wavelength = 590.120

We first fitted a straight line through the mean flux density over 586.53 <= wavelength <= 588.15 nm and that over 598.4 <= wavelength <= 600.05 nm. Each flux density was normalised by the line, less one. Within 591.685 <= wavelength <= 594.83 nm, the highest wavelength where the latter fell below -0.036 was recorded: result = 593.390 nm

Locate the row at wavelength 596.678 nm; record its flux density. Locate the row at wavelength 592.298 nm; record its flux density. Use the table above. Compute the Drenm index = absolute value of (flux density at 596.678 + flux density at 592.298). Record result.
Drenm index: 48.7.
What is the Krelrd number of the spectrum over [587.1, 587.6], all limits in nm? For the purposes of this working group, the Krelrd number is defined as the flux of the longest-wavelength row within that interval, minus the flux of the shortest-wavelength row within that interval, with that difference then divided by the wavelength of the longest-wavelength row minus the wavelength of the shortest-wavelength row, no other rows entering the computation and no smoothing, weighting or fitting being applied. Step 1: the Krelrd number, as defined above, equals -4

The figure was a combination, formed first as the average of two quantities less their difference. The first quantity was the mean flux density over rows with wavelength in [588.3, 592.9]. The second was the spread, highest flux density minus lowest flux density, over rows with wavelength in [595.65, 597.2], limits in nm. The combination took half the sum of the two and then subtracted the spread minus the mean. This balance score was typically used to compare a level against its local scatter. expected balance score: 31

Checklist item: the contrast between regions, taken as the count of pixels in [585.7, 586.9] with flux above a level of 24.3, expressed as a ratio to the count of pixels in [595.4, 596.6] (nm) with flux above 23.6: 0.29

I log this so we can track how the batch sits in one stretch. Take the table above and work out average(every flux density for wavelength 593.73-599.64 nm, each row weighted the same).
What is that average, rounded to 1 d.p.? 24.5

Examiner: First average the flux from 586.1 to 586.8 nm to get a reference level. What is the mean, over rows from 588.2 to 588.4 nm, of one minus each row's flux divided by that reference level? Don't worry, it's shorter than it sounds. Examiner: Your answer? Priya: 0.07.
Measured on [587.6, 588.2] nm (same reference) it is 0.00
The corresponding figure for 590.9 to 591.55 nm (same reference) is 0.01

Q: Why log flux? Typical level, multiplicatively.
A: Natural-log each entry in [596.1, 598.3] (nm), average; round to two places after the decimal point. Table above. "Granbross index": 3.21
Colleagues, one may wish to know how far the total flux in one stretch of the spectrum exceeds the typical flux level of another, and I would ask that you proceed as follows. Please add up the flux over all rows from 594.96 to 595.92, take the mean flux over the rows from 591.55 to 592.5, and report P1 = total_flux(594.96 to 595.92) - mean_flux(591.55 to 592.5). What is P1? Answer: 139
